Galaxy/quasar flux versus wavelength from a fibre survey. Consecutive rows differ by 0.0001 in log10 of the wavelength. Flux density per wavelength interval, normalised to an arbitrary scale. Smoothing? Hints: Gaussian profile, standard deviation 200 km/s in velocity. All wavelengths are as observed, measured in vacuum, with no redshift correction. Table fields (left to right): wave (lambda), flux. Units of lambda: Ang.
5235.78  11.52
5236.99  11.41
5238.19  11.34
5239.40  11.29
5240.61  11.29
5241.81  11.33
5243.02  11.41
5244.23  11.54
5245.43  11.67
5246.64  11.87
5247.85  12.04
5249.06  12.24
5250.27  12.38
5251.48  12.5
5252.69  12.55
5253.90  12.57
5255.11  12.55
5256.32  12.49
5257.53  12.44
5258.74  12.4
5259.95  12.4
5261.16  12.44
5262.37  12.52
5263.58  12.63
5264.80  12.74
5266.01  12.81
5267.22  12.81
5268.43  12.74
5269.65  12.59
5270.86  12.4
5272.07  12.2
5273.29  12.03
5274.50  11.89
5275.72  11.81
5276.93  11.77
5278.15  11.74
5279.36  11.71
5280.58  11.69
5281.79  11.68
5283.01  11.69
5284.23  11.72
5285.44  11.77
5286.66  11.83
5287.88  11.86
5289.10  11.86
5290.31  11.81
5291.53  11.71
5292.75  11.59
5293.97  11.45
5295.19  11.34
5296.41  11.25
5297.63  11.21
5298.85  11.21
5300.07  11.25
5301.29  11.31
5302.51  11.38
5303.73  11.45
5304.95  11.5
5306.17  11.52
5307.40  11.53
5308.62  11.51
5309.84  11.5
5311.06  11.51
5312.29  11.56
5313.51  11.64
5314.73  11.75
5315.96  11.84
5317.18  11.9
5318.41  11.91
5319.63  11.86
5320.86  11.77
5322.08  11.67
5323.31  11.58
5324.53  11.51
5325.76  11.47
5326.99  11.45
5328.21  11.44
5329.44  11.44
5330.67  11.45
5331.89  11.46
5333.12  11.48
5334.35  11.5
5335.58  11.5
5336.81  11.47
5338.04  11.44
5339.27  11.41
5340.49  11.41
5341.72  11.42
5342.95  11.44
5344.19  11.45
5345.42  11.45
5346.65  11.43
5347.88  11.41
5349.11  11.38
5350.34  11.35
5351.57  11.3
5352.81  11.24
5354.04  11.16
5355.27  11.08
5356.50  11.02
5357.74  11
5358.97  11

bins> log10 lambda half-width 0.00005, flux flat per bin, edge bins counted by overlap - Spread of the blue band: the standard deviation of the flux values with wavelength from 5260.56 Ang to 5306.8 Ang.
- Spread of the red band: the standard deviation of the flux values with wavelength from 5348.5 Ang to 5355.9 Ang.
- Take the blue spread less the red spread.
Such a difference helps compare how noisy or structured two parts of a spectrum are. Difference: 0.38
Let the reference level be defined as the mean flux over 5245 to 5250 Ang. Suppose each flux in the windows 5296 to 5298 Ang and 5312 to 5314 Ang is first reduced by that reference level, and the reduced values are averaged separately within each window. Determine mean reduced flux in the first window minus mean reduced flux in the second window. -0.37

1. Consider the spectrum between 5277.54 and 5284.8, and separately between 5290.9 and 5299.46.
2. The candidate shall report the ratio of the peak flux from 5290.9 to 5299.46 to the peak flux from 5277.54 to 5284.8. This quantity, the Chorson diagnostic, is 1.00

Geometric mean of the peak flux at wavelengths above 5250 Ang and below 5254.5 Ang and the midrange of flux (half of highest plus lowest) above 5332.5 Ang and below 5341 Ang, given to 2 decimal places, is 12.00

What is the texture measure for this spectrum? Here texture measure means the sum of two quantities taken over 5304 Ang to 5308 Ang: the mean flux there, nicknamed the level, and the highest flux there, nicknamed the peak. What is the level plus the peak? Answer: 23.0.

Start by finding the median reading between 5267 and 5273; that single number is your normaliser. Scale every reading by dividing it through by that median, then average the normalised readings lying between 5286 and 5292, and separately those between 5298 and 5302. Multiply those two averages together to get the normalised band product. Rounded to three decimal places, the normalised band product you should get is 0.839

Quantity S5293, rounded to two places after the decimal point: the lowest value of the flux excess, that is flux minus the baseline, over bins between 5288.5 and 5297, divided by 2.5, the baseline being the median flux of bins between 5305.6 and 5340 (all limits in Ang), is -0.10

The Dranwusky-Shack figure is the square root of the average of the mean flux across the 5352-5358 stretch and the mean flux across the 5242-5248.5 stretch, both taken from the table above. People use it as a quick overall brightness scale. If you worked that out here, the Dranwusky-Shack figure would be 3.38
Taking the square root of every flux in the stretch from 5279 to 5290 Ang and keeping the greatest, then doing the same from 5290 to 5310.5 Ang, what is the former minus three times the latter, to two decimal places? -6.87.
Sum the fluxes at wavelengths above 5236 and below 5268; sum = 316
